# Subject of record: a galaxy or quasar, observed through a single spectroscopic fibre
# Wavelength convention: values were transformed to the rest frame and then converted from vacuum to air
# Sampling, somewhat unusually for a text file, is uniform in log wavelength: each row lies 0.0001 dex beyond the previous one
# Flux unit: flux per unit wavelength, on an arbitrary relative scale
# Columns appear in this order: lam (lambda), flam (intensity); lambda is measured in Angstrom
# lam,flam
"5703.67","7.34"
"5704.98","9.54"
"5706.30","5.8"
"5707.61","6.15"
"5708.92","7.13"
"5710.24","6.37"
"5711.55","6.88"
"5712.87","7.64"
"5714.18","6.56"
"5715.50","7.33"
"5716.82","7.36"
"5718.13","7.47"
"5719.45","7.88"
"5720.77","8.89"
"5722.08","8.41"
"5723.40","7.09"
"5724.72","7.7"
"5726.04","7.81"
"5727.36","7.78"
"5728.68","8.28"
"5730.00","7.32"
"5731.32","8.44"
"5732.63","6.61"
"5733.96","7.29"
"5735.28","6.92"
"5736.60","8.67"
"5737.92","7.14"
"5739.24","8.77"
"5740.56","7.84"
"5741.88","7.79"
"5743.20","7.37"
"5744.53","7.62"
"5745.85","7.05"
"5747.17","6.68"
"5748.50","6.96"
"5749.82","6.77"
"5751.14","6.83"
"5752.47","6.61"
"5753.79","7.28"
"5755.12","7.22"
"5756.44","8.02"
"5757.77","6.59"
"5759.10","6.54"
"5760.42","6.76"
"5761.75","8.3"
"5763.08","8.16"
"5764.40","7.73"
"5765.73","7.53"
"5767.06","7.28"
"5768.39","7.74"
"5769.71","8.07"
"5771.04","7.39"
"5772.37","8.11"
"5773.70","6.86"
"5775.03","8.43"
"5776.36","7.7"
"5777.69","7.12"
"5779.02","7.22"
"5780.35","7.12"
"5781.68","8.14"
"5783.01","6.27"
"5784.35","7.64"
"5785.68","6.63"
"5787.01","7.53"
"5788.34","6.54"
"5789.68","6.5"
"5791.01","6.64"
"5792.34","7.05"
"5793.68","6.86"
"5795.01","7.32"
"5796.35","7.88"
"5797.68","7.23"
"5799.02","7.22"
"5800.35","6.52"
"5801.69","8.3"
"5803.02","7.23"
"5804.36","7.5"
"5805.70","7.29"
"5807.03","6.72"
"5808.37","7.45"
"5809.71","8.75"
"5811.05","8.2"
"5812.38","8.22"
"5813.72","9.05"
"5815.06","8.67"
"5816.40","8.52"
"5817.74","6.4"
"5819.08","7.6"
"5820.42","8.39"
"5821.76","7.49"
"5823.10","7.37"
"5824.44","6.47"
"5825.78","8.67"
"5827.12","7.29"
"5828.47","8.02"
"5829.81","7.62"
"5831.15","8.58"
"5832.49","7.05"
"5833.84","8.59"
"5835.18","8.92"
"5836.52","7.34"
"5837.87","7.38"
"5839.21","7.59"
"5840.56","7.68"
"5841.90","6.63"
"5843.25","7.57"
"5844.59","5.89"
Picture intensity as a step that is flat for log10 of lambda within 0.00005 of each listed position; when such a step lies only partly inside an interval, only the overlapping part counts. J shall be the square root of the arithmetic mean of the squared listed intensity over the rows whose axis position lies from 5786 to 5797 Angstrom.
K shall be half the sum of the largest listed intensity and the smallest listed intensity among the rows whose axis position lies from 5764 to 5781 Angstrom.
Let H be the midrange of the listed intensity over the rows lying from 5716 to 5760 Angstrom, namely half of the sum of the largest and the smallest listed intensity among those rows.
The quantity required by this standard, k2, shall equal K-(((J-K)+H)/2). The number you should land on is 4.08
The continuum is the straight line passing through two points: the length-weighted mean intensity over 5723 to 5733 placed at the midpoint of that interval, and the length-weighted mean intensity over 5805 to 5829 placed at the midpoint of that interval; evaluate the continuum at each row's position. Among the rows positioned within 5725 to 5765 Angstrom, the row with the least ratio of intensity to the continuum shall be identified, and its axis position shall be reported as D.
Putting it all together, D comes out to 5759.10 Angstrom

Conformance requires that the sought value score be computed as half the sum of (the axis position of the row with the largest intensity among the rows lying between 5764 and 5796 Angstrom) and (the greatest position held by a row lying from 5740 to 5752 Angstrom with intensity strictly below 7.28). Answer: 5763.1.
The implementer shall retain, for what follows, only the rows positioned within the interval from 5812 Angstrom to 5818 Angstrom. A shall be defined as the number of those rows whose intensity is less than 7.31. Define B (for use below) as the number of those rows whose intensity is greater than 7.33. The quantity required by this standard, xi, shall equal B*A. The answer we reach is 4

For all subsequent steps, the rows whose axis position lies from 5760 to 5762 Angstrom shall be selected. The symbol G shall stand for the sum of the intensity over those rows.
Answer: 15.1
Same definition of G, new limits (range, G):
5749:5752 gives 13.6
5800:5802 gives 14.8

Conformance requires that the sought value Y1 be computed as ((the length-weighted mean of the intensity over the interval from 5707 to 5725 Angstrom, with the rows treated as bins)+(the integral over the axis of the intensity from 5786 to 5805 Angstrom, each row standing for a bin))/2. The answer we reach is 71.7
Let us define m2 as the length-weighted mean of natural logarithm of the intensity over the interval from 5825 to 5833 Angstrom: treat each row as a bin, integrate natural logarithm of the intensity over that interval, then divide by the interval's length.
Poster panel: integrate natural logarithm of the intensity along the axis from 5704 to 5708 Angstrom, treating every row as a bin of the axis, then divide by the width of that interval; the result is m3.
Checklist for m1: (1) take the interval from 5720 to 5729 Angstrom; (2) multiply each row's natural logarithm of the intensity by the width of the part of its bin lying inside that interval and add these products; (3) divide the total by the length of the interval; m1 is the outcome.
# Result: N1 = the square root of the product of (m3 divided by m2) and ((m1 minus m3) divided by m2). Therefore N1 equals 0.233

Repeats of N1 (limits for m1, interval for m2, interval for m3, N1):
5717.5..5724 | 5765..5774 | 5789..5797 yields 0.242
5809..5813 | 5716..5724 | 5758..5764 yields 0.249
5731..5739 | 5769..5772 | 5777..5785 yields 0.134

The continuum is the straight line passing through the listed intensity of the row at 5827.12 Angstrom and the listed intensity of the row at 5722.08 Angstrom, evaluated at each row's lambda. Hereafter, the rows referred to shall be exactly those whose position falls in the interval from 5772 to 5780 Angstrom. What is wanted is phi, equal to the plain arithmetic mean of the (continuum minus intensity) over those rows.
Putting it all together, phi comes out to 0.26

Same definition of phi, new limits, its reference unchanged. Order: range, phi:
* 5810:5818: -0.75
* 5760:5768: 0.34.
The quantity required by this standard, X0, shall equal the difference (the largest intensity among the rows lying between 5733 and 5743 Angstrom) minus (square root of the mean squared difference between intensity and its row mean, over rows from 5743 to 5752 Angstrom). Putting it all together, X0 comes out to 8.45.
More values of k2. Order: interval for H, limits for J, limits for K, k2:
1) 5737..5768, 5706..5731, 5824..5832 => 3.83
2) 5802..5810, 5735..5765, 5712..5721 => 4.02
